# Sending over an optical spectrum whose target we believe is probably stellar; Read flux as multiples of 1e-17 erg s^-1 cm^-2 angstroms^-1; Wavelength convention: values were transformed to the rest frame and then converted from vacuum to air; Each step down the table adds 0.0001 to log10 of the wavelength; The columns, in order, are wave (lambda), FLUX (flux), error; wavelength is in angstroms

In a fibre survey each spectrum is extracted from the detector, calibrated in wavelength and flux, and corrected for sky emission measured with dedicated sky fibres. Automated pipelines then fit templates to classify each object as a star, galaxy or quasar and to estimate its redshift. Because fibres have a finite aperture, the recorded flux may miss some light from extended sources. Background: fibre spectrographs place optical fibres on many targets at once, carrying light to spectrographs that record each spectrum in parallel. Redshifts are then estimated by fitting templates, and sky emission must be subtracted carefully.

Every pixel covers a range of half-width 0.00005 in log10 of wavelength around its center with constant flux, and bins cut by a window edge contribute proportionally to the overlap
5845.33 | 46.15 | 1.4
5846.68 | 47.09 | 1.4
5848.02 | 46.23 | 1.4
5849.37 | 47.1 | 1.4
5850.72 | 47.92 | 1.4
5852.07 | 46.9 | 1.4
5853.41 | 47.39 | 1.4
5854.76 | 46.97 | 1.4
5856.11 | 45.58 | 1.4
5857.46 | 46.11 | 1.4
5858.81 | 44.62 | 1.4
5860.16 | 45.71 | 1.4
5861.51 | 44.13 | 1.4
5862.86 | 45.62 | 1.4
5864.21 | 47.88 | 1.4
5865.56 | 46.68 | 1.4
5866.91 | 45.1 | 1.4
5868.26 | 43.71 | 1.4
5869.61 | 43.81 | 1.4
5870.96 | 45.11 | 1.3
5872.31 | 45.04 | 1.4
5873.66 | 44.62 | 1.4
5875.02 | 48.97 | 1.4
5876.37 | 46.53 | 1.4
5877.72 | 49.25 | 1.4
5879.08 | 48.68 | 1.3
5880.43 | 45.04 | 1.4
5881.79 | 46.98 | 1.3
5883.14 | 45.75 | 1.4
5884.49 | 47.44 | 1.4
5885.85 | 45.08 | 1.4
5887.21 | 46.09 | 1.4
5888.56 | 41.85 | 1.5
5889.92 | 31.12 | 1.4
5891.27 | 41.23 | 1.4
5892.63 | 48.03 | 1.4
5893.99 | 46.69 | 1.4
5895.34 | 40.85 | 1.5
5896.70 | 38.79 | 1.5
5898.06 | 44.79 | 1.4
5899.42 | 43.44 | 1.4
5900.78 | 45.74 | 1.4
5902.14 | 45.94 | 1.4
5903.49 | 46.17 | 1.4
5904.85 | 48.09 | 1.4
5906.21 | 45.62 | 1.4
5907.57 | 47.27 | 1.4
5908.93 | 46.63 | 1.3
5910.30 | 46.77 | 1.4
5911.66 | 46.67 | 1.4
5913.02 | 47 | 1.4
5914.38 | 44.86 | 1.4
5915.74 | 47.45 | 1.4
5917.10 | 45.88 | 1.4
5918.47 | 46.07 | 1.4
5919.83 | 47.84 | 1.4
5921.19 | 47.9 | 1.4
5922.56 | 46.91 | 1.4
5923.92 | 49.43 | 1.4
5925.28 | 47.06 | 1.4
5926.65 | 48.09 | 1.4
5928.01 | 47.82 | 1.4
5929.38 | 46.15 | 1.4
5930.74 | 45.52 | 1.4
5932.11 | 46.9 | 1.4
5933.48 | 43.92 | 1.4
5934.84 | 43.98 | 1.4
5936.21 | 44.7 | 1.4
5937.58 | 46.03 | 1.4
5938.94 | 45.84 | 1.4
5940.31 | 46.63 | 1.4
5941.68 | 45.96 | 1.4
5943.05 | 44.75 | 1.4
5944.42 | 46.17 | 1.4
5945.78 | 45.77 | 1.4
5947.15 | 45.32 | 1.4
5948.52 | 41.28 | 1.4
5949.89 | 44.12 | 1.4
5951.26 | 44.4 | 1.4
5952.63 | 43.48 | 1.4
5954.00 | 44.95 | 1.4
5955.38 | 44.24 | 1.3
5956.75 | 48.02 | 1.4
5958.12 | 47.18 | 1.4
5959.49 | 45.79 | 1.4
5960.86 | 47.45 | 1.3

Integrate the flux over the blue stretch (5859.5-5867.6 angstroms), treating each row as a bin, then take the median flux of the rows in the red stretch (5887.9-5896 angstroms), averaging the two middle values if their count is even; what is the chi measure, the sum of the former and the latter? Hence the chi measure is 413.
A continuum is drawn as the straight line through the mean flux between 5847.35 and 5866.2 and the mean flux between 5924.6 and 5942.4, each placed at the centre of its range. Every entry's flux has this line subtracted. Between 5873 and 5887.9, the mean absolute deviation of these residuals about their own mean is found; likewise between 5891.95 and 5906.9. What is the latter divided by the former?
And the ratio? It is 1.59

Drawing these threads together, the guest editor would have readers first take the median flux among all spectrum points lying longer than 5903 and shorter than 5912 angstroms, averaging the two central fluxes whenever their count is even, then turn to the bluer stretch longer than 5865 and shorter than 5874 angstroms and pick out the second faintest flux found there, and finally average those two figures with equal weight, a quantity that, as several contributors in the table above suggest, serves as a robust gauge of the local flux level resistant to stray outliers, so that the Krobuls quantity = 45.2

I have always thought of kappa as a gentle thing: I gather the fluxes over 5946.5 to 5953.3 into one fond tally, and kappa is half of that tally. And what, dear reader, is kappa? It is 109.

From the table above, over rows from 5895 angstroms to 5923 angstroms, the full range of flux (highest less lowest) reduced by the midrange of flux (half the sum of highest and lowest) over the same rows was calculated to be -34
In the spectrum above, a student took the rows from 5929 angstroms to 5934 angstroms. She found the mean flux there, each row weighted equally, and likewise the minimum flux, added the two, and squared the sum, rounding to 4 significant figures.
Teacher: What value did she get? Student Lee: 8018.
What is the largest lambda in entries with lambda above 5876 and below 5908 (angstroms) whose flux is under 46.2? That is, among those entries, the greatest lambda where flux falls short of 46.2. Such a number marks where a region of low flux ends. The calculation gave 5906.21 angstroms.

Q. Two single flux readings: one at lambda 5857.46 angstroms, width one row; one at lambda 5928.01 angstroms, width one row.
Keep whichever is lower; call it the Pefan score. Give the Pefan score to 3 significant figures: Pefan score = 46.1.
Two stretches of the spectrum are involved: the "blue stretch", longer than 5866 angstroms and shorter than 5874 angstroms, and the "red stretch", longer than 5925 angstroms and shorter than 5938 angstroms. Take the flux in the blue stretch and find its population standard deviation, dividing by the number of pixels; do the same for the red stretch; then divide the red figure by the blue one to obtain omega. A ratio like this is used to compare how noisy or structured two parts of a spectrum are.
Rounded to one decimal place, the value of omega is 2.4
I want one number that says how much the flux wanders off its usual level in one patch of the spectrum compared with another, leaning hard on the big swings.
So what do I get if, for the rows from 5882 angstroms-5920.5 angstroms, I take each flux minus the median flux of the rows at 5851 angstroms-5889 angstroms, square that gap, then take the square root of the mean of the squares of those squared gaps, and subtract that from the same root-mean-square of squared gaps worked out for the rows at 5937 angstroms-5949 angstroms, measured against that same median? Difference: -35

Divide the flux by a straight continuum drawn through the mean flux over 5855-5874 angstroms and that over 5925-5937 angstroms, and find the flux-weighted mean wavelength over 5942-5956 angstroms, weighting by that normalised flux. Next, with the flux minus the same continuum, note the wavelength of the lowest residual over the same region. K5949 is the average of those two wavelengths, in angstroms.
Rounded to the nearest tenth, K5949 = 5948.8 angstroms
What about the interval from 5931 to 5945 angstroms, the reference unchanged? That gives 5935.9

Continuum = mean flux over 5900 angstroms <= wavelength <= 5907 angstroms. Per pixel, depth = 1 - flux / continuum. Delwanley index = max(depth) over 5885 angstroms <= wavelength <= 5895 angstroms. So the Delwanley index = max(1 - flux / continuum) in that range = 0.33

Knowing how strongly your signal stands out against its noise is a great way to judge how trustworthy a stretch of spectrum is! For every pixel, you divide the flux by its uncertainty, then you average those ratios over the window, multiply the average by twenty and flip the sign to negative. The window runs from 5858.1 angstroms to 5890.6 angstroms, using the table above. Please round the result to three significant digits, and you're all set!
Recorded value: -651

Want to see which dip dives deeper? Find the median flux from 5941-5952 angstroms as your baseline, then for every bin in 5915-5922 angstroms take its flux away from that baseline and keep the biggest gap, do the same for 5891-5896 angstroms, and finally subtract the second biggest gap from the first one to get -5.0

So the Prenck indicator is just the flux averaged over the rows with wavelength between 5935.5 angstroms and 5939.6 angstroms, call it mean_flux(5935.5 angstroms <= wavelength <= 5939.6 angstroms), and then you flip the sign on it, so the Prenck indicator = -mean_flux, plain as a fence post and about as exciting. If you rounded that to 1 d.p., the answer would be -45.5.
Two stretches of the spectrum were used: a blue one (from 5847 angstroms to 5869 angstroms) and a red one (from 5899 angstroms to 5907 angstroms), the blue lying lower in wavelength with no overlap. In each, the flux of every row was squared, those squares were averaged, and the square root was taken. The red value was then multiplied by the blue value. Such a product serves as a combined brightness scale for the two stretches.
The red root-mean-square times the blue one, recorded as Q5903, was 2115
